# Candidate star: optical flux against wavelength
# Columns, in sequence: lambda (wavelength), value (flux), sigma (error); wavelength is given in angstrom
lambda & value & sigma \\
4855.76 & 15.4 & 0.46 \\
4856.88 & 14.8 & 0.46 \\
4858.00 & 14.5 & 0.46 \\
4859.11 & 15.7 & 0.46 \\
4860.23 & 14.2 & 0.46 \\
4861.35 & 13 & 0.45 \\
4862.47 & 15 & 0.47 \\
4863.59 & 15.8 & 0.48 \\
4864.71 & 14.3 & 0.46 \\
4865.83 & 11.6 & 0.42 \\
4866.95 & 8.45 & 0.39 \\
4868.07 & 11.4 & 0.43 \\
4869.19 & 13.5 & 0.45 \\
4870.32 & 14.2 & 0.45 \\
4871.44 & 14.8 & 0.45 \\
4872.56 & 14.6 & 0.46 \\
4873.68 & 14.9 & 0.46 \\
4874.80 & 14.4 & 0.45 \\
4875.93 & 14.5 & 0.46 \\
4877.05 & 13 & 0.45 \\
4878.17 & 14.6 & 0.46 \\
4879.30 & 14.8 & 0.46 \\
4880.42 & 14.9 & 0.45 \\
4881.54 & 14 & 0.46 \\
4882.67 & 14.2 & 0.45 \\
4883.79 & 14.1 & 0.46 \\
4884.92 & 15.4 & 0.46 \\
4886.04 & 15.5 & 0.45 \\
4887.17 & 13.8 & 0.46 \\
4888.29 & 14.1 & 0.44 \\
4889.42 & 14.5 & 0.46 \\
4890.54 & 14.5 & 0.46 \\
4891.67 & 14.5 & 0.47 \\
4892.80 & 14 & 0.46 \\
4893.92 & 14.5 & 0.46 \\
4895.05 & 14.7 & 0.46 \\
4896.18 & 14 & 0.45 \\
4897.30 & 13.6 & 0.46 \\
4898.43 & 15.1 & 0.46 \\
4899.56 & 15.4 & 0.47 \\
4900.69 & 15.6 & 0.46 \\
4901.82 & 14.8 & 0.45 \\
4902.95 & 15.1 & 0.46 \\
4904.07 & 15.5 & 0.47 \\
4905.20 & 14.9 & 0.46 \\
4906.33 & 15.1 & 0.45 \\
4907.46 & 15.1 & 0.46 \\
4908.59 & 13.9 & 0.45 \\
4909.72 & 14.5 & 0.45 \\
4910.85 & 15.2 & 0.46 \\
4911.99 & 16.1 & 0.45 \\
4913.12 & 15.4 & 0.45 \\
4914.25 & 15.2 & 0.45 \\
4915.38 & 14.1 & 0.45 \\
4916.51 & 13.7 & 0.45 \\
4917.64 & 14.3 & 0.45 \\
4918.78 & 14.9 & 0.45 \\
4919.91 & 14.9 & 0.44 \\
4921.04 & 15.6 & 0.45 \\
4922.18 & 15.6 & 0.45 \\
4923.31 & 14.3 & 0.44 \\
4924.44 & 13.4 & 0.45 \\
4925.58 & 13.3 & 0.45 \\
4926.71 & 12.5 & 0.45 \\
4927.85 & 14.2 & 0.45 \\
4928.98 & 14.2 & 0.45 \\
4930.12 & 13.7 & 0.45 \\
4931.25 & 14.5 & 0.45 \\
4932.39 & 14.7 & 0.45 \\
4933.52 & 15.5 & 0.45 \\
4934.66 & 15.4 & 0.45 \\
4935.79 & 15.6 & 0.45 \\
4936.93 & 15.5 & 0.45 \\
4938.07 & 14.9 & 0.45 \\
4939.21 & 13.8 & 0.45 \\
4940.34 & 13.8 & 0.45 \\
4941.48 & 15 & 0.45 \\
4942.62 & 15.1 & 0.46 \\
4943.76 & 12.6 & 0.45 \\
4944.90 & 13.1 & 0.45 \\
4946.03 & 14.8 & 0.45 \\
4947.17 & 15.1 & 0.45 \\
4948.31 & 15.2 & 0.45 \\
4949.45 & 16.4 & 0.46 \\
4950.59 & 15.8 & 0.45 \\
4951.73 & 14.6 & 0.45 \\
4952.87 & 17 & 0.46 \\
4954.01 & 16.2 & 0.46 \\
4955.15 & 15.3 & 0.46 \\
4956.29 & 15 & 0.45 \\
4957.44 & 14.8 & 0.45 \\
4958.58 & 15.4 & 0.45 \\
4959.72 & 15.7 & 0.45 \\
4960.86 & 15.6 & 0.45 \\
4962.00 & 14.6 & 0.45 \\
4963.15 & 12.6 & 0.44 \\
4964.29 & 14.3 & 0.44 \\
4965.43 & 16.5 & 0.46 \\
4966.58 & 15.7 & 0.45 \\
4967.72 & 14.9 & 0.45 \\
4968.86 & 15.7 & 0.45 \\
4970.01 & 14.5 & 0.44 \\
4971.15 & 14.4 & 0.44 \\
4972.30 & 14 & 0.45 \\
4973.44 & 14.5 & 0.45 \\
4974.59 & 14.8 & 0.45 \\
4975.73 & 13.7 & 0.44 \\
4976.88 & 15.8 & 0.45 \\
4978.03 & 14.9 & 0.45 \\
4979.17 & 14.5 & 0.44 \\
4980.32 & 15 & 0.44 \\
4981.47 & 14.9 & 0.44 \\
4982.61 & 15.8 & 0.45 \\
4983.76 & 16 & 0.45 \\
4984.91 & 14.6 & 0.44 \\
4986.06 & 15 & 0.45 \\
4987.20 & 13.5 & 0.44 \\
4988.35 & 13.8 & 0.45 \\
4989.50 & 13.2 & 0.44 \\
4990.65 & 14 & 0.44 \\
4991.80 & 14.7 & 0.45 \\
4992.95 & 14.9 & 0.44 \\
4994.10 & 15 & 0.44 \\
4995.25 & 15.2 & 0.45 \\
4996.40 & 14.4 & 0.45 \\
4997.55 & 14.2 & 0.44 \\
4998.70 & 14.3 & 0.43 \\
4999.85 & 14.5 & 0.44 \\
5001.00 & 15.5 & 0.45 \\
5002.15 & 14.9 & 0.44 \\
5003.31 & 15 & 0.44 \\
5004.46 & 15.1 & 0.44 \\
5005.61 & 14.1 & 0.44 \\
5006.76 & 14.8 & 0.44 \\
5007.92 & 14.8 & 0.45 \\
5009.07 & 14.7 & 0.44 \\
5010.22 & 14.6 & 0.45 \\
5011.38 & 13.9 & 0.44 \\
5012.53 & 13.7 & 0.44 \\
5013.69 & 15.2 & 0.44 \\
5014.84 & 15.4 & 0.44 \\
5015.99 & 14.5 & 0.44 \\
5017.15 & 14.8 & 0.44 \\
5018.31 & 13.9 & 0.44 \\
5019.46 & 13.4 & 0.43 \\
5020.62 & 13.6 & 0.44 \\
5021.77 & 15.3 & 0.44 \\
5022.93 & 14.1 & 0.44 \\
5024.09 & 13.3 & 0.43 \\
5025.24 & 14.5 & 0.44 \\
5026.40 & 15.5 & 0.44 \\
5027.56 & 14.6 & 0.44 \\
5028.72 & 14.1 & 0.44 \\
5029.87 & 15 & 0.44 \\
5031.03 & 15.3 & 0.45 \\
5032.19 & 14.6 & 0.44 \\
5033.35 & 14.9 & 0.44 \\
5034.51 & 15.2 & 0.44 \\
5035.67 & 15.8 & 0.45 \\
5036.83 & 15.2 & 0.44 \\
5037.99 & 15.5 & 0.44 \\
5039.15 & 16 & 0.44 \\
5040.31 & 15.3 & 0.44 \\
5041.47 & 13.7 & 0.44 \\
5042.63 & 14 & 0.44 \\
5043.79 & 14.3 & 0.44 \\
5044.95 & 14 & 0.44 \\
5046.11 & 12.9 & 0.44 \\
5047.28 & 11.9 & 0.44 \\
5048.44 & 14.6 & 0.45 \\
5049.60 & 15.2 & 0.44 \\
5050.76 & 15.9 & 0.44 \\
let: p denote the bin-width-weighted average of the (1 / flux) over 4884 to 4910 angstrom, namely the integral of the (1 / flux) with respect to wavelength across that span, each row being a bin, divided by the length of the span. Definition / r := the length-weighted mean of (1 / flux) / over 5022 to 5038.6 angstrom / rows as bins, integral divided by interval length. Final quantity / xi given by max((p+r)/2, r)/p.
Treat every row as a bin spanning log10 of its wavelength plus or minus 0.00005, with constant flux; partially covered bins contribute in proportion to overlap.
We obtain 1.00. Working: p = 0.0682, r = 0.0675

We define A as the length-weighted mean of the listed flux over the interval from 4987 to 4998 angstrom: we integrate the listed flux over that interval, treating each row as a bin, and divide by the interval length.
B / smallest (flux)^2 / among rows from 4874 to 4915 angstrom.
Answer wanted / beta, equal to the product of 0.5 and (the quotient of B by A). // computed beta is 5.90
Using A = 14.3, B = 169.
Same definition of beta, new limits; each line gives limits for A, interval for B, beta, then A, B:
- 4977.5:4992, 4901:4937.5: 5.35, 14.6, 156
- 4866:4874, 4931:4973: 6.11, 13.0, 159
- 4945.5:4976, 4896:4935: 5.18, 15.1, 156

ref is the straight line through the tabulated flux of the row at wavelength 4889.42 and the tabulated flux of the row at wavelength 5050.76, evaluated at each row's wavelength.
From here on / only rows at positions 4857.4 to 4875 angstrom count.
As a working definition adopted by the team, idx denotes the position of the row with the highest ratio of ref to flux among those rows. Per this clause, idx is 4866.95 angstrom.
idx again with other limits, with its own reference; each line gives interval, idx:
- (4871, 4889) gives 4877.05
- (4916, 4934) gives 4926.71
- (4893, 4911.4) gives 4897.30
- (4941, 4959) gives 4943.76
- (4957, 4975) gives 4963.15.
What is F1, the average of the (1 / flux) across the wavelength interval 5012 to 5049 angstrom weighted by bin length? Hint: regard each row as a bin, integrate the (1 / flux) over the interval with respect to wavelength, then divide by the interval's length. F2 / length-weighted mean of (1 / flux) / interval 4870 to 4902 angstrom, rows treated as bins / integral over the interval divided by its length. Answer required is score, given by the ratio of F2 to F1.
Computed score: 1.00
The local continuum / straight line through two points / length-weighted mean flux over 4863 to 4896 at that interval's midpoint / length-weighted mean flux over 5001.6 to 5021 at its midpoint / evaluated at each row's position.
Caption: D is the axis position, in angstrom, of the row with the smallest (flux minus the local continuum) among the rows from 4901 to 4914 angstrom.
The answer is 4908.59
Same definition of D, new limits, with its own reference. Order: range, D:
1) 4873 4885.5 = 4877.05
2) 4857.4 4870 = 4866.95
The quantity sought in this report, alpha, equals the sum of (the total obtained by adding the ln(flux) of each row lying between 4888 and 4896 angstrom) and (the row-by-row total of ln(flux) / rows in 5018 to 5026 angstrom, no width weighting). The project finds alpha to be 37.1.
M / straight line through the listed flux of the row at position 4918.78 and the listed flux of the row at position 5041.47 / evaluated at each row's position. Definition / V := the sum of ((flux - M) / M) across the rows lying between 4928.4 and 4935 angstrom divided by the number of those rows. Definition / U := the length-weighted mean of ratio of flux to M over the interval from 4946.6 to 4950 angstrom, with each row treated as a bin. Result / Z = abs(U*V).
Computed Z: 0.008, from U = 1.06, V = -0.007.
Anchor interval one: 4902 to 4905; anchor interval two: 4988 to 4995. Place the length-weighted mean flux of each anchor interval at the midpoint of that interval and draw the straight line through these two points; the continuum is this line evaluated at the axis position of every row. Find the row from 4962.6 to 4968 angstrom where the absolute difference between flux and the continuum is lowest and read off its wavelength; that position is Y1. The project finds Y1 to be 4964.29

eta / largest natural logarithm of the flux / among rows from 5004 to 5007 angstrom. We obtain 2.71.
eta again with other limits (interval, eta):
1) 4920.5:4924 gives 2.75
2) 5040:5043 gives 2.73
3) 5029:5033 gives 2.73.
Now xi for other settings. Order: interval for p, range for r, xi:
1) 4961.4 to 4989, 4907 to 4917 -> 1.00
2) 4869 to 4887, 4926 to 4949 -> 1.00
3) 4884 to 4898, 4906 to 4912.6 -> 0.98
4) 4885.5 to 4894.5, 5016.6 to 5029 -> 1.01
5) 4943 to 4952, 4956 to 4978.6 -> 0.99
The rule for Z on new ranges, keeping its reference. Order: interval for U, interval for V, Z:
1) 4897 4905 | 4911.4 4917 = 0.003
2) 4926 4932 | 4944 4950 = 0.019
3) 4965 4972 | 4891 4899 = 0.055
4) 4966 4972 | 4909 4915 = 0.022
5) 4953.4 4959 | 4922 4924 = 0.006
